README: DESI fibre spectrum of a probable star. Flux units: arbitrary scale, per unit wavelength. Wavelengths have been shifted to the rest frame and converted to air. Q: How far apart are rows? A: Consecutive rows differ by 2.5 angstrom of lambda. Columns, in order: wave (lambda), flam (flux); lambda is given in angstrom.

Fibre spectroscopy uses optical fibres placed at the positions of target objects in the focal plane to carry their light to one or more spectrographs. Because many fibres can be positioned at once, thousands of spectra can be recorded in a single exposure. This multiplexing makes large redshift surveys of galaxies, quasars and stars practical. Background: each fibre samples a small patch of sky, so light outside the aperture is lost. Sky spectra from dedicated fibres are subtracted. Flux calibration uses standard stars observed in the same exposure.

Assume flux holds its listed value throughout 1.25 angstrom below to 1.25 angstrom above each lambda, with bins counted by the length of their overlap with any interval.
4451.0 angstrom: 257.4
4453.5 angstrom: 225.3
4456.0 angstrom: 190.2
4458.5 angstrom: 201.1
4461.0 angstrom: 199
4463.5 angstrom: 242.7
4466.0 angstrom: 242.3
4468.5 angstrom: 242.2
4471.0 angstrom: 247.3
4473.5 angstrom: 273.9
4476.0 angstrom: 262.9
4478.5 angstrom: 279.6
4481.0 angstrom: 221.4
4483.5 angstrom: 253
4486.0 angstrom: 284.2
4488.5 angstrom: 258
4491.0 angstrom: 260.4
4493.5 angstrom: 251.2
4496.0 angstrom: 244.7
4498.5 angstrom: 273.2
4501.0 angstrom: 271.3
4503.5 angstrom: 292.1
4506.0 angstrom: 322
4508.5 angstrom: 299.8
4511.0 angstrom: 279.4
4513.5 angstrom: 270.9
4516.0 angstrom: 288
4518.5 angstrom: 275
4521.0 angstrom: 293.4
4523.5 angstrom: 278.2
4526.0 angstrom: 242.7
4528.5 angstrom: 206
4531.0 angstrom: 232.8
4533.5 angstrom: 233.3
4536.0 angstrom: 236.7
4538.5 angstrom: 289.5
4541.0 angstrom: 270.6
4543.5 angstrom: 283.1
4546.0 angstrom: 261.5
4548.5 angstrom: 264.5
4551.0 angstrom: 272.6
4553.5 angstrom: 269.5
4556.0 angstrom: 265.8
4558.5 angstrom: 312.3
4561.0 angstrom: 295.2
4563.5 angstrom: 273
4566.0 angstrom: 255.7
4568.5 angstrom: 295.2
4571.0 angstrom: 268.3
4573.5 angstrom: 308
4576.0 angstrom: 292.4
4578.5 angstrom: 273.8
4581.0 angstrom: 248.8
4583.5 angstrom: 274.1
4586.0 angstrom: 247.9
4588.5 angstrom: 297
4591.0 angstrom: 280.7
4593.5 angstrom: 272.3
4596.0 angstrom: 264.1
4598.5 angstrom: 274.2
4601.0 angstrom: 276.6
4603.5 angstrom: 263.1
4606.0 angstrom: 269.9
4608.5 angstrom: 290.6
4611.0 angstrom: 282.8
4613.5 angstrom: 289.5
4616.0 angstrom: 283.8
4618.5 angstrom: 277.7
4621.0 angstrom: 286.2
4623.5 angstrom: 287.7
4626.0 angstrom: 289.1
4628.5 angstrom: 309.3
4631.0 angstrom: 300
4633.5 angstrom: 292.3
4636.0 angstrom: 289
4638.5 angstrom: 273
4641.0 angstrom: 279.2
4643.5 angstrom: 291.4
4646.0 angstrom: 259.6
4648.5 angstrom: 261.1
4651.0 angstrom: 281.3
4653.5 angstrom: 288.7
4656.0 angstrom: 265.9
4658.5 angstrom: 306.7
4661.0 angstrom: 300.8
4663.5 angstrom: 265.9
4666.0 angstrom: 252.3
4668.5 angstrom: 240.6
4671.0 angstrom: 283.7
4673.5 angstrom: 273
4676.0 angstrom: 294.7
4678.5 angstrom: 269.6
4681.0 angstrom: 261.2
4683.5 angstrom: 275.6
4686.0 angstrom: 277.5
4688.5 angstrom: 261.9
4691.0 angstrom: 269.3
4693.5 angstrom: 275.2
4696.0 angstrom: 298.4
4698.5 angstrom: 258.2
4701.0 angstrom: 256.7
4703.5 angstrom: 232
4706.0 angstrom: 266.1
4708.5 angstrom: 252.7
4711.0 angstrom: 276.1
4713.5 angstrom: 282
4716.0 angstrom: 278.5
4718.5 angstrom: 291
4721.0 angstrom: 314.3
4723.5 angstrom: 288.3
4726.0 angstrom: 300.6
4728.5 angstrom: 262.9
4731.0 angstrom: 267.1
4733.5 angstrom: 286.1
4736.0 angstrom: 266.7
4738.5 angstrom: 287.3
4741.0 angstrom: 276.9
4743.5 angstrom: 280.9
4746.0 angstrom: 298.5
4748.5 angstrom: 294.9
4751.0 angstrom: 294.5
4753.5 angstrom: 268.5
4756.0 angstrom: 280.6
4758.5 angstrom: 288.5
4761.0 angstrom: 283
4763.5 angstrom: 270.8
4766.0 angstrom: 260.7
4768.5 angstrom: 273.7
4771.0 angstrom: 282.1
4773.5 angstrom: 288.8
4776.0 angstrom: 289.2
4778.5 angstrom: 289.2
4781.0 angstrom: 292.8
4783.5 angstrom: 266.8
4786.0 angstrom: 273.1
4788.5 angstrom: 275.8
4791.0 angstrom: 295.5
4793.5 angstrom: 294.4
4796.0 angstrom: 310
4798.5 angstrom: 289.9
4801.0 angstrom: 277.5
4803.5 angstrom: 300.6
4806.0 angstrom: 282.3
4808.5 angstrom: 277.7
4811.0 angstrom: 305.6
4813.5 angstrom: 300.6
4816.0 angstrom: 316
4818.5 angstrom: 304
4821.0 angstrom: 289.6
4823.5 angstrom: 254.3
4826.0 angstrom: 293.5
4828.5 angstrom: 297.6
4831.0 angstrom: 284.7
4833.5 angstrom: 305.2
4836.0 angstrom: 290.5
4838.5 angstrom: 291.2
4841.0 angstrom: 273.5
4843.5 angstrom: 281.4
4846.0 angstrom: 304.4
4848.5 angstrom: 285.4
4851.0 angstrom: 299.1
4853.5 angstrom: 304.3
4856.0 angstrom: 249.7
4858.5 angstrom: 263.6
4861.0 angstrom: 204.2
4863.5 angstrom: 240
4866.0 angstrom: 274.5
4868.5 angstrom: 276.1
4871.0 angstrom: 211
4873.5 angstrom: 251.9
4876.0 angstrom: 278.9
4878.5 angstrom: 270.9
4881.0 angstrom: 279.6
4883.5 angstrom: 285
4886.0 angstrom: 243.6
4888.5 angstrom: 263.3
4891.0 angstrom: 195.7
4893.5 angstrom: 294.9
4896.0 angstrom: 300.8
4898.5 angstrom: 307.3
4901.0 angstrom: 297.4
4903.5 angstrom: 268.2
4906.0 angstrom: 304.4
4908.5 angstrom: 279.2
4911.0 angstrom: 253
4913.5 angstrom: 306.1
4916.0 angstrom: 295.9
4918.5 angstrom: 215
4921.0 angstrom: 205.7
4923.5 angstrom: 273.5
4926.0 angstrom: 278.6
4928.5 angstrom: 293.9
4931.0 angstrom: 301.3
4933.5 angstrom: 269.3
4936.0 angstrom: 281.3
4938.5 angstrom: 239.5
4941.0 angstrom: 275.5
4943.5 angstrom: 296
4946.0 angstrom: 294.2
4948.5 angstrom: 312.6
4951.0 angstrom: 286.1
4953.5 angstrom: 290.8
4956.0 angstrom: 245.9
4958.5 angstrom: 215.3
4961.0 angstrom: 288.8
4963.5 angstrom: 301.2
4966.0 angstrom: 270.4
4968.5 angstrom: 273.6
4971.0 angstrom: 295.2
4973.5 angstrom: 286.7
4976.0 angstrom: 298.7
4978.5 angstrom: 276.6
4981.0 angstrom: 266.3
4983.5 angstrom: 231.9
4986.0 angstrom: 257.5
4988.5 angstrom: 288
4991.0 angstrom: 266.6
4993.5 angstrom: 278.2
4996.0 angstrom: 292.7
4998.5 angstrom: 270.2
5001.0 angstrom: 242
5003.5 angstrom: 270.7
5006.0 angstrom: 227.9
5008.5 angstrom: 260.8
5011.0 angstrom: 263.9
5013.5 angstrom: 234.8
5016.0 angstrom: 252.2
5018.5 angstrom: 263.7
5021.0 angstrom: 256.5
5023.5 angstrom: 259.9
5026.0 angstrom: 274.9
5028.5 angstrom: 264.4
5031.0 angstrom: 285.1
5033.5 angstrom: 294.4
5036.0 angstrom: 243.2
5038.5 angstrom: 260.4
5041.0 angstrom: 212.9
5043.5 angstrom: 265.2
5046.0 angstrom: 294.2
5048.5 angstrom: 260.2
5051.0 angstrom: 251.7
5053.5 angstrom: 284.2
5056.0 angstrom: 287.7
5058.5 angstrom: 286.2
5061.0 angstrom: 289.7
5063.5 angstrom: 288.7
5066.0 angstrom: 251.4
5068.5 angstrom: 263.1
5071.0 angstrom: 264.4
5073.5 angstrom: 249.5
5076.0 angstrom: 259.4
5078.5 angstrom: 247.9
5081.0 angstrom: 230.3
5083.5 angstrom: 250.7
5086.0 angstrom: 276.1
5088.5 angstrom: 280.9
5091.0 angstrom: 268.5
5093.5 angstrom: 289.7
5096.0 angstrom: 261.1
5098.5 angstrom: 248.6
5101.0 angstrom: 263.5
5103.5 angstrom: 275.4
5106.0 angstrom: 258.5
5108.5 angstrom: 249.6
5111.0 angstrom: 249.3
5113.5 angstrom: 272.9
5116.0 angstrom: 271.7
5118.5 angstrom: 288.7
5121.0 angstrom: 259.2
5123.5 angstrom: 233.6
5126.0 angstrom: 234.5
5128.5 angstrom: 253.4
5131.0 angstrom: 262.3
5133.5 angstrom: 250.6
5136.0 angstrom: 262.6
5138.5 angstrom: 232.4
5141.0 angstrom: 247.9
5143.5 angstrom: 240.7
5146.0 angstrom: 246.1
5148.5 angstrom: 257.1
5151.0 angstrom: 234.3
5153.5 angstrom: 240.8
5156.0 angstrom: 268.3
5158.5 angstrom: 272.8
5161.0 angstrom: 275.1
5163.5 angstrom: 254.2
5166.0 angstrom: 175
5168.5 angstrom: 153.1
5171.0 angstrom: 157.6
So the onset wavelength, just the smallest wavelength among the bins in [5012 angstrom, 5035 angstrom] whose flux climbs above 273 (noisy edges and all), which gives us 5026.0 angstrom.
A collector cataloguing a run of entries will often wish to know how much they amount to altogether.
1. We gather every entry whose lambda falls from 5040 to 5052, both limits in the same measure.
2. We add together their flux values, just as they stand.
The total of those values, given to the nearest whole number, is 1284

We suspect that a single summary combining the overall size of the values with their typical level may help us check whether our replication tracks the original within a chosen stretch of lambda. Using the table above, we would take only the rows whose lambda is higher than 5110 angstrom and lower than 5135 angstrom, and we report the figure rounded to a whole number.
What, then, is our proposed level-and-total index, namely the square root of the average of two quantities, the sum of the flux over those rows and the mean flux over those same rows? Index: 38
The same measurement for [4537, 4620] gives 69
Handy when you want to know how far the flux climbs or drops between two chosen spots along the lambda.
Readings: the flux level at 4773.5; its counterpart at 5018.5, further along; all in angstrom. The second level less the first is -25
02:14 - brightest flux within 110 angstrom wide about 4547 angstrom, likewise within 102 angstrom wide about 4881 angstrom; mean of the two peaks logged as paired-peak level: 315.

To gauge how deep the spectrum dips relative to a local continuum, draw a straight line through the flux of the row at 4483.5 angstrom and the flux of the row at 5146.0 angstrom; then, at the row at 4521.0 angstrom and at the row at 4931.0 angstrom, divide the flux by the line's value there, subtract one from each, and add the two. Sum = 0.37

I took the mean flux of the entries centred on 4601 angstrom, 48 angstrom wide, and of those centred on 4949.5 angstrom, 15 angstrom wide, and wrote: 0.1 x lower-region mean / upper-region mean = 0.096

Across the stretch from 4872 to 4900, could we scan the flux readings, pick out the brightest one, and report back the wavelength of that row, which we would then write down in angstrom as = 4898.5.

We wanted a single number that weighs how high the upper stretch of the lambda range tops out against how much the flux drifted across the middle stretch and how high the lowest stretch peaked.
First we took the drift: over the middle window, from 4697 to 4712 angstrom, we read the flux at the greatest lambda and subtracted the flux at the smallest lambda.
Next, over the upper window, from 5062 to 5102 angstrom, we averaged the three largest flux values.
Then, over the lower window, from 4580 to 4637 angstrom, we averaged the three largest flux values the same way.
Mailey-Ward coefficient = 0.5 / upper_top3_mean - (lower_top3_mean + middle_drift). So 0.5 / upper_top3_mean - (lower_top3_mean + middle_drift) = -320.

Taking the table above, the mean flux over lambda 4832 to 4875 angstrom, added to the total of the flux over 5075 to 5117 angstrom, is 4725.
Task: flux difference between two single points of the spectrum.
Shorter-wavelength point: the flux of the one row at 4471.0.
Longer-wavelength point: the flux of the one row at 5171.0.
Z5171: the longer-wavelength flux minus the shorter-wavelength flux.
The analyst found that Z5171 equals -90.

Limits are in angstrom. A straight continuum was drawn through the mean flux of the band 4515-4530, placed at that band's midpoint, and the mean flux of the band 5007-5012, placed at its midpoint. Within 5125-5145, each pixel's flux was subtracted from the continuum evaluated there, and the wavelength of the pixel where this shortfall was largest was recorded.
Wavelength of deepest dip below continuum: 5138.5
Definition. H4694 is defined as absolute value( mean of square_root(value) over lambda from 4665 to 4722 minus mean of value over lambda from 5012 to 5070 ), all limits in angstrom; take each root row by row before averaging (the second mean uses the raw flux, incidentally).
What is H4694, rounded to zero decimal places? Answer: 250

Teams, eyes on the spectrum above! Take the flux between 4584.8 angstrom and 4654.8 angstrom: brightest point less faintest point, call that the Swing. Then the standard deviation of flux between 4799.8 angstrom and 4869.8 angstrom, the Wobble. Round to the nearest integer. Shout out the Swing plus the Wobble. 85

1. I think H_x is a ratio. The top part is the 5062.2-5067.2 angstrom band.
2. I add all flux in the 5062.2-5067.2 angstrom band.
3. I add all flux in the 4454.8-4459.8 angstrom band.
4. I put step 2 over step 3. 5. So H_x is 1.38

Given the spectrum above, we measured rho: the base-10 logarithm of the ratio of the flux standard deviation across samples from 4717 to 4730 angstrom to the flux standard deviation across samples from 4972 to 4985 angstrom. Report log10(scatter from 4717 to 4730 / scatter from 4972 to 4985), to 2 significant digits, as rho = -0.13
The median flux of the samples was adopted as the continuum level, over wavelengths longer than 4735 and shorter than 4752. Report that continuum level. 287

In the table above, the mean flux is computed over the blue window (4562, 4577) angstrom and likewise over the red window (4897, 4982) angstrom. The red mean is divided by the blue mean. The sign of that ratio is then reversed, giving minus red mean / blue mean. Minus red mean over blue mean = -0.985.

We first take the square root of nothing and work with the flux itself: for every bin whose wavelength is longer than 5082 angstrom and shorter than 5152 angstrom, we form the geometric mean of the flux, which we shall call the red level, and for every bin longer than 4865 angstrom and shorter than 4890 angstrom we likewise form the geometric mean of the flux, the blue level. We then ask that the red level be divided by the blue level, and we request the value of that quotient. 0.98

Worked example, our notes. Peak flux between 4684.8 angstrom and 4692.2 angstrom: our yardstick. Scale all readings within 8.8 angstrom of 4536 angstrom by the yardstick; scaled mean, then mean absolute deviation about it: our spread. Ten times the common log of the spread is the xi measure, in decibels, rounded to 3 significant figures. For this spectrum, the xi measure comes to -10.2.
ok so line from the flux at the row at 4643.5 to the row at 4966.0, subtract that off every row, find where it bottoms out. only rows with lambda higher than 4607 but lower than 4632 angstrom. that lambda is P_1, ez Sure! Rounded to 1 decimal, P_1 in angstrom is 4618.5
